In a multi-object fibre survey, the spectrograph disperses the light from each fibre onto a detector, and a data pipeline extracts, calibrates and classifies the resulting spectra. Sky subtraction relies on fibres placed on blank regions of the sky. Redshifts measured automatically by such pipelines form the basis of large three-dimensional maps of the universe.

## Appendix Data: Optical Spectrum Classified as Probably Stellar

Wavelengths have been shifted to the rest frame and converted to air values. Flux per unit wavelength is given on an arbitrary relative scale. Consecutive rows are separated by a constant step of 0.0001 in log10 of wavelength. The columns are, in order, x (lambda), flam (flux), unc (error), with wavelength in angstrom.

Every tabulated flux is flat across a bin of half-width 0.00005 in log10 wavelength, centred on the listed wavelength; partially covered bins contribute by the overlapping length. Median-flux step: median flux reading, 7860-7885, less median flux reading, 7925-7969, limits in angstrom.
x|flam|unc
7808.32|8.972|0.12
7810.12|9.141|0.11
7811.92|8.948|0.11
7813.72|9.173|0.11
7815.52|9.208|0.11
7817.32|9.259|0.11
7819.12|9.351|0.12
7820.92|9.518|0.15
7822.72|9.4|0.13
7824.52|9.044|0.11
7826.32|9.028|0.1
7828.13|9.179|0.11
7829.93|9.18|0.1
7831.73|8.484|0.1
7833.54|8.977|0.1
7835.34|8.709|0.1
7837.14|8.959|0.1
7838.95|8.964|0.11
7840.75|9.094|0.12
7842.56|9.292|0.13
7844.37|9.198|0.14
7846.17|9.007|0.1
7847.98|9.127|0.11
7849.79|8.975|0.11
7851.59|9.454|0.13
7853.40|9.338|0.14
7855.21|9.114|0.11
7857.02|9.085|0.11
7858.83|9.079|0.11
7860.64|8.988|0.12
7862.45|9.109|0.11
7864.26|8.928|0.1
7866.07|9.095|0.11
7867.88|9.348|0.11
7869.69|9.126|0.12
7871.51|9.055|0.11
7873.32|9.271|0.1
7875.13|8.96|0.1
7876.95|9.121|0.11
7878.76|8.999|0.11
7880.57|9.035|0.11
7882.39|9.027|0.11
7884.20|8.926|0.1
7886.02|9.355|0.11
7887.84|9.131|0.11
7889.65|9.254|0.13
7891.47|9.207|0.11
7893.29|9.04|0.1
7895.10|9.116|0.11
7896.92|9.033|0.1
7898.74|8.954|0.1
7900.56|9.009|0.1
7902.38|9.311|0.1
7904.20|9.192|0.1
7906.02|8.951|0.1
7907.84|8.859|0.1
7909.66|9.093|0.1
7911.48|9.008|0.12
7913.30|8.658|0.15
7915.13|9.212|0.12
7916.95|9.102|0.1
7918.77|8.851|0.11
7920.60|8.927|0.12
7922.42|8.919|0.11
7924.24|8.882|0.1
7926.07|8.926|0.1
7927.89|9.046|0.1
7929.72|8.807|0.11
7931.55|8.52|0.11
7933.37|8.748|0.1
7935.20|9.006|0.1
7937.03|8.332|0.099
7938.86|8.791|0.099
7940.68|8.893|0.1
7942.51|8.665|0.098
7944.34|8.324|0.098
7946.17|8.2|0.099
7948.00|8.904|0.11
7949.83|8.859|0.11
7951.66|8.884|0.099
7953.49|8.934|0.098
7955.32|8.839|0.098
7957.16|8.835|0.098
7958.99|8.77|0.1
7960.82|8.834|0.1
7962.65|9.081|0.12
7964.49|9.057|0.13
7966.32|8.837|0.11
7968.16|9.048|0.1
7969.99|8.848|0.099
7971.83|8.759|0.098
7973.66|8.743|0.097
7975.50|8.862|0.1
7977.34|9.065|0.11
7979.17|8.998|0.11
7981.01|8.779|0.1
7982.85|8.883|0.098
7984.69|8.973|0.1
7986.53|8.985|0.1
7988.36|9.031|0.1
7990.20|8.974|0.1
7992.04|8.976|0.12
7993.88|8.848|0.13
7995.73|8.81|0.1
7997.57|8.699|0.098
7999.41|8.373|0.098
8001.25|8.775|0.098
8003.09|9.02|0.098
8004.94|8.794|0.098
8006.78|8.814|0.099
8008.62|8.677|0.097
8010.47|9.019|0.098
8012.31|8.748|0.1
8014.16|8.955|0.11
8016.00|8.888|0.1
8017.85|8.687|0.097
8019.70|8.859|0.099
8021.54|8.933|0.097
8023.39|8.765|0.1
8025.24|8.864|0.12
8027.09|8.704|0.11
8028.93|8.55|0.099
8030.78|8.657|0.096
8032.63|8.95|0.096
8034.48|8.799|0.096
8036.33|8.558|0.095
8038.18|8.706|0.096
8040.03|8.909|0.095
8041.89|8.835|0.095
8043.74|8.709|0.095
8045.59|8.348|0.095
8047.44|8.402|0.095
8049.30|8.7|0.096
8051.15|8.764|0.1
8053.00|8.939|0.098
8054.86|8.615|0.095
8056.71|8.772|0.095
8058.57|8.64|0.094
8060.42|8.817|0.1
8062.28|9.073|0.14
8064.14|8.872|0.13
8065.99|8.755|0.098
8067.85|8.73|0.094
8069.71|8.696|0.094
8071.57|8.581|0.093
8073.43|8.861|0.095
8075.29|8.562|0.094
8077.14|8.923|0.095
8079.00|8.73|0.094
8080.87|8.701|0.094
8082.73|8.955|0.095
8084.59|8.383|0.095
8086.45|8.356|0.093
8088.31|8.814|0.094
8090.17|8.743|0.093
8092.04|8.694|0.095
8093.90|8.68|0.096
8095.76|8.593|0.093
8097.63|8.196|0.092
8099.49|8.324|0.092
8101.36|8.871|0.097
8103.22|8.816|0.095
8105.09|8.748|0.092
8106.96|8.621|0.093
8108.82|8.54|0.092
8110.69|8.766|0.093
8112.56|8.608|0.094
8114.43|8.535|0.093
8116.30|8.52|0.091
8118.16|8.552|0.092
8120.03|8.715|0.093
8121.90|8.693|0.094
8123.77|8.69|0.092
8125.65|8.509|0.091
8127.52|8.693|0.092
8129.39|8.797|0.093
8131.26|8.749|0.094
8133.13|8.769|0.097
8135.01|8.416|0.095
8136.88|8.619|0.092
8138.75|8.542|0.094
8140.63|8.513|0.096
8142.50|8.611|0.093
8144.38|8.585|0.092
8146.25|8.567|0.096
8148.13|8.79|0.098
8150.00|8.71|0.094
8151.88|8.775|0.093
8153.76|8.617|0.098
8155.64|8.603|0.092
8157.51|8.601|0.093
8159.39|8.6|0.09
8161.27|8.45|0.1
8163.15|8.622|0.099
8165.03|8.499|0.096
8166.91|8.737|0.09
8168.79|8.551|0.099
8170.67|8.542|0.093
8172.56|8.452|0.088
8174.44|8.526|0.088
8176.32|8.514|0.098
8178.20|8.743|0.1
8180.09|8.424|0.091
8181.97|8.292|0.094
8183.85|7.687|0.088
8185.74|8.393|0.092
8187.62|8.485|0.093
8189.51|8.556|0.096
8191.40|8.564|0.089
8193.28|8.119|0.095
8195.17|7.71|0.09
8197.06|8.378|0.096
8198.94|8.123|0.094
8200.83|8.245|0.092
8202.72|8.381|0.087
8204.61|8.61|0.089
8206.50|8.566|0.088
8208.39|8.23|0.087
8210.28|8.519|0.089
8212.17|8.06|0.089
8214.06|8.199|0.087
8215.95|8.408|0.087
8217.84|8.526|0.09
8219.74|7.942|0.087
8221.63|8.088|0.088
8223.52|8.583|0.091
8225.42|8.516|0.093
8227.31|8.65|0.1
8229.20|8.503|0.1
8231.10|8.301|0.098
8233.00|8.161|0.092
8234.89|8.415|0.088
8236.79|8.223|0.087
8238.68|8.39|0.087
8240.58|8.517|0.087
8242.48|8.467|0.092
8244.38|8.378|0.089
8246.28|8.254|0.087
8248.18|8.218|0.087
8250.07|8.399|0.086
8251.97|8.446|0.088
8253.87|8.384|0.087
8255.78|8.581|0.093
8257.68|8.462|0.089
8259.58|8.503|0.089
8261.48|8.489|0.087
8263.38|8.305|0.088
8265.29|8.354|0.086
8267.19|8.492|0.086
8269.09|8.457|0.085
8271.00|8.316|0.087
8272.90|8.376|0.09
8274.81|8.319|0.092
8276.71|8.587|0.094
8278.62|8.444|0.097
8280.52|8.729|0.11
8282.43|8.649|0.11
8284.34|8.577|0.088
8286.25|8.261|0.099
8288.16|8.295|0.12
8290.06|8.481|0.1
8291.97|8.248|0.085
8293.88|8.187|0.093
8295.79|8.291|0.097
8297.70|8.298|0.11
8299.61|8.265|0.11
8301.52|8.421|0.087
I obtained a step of 0.21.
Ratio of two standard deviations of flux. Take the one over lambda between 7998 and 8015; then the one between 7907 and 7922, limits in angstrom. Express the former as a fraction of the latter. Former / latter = 1.1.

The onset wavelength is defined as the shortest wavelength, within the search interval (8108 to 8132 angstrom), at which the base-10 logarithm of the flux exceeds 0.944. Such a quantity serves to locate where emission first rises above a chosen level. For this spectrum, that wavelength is 8129.39 angstrom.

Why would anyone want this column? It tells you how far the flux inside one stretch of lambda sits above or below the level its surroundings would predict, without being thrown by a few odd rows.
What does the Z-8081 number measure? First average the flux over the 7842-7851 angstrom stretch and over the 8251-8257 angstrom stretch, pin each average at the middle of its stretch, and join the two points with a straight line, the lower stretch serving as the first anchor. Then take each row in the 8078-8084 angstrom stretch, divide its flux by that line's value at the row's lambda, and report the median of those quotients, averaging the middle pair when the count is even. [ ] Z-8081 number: 0.998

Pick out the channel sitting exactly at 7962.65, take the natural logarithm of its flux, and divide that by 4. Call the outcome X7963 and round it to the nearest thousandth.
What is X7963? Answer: 0.552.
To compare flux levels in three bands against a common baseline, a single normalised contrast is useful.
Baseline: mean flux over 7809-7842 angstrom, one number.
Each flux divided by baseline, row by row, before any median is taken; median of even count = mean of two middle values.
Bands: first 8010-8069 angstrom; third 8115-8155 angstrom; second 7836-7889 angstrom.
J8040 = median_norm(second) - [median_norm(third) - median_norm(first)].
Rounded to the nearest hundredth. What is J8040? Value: 1.02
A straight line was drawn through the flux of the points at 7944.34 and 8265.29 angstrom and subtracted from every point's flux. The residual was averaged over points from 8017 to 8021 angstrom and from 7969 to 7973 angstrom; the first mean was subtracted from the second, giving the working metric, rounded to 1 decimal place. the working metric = 0.0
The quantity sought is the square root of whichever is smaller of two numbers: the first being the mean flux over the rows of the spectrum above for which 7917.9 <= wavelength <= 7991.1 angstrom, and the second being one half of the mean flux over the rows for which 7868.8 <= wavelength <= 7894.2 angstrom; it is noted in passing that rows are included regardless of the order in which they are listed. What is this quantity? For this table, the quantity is 2.13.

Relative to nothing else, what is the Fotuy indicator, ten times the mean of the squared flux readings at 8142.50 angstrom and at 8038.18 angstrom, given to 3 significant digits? 750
